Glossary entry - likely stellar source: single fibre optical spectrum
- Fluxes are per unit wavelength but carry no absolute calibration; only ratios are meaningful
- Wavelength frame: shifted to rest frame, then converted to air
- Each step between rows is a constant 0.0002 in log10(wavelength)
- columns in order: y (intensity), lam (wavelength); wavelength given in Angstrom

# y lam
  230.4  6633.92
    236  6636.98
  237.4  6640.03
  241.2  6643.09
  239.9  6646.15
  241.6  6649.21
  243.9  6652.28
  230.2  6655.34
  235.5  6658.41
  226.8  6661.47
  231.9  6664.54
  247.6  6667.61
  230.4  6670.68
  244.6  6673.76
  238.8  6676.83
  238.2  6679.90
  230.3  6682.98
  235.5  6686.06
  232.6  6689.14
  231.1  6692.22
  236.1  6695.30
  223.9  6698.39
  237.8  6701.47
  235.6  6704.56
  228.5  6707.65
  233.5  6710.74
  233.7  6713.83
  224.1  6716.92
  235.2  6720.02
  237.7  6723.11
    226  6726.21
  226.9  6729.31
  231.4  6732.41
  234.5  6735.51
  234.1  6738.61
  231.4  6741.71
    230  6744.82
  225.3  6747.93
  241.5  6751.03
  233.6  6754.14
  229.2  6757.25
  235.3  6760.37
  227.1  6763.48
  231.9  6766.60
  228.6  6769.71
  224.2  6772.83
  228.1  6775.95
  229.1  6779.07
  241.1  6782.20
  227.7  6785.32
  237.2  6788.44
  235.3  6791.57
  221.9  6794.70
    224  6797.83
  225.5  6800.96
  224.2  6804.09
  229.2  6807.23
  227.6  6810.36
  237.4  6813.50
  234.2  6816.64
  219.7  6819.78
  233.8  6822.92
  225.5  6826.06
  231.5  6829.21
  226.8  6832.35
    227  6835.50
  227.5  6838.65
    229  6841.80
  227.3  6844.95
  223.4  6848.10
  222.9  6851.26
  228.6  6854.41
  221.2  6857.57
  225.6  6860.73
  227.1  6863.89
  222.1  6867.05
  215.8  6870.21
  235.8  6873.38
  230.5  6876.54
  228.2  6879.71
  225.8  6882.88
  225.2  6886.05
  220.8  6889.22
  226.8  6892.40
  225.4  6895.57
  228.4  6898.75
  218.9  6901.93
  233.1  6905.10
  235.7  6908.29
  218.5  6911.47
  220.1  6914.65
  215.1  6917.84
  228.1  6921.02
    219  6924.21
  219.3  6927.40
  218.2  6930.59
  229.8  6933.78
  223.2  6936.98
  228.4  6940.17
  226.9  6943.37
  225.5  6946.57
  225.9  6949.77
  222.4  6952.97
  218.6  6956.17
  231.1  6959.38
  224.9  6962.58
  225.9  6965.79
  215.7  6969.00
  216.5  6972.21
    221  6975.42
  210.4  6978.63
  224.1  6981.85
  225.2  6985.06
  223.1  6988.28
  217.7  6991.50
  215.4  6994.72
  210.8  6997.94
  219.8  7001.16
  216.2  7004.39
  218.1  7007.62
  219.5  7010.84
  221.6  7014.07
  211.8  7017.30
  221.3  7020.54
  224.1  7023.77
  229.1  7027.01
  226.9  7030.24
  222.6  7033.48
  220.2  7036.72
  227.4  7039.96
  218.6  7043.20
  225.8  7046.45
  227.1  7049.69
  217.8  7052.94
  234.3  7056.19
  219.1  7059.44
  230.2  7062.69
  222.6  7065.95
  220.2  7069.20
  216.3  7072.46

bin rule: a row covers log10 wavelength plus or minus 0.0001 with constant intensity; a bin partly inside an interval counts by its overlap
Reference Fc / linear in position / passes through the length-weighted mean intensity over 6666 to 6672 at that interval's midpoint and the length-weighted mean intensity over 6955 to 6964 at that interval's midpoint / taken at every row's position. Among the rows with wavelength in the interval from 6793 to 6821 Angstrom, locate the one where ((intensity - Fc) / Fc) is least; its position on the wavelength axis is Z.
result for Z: 6819.78 Angstrom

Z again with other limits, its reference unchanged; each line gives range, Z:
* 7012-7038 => 7017.30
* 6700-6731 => 6716.92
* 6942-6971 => 6969.00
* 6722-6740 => 6726.21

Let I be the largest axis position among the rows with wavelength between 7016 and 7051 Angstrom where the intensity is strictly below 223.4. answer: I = 7043.20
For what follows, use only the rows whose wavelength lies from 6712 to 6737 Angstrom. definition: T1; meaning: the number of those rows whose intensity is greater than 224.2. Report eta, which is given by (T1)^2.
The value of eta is 49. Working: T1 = 7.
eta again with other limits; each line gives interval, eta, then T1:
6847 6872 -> 9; 3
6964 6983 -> 1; 1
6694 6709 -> 16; 4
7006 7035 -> 4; 2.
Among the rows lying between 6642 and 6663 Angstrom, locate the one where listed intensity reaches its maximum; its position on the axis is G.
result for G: 6652.28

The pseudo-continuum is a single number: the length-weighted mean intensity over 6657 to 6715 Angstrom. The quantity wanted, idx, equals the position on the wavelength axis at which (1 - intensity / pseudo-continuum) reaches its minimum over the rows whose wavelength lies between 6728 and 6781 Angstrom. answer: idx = 6751.03 Angstrom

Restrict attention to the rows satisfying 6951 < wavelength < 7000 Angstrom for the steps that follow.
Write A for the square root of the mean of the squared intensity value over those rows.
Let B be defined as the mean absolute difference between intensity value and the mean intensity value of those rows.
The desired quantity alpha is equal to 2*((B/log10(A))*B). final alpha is 20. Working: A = 220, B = 4.8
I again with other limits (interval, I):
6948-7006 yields 7004.39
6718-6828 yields 6819.78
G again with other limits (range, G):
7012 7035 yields 7027.01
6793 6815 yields 6813.50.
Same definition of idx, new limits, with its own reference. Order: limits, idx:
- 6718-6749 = 6723.11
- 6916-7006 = 6959.38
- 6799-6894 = 6813.50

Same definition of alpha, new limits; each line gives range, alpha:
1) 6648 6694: 23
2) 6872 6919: 21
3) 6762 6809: 13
